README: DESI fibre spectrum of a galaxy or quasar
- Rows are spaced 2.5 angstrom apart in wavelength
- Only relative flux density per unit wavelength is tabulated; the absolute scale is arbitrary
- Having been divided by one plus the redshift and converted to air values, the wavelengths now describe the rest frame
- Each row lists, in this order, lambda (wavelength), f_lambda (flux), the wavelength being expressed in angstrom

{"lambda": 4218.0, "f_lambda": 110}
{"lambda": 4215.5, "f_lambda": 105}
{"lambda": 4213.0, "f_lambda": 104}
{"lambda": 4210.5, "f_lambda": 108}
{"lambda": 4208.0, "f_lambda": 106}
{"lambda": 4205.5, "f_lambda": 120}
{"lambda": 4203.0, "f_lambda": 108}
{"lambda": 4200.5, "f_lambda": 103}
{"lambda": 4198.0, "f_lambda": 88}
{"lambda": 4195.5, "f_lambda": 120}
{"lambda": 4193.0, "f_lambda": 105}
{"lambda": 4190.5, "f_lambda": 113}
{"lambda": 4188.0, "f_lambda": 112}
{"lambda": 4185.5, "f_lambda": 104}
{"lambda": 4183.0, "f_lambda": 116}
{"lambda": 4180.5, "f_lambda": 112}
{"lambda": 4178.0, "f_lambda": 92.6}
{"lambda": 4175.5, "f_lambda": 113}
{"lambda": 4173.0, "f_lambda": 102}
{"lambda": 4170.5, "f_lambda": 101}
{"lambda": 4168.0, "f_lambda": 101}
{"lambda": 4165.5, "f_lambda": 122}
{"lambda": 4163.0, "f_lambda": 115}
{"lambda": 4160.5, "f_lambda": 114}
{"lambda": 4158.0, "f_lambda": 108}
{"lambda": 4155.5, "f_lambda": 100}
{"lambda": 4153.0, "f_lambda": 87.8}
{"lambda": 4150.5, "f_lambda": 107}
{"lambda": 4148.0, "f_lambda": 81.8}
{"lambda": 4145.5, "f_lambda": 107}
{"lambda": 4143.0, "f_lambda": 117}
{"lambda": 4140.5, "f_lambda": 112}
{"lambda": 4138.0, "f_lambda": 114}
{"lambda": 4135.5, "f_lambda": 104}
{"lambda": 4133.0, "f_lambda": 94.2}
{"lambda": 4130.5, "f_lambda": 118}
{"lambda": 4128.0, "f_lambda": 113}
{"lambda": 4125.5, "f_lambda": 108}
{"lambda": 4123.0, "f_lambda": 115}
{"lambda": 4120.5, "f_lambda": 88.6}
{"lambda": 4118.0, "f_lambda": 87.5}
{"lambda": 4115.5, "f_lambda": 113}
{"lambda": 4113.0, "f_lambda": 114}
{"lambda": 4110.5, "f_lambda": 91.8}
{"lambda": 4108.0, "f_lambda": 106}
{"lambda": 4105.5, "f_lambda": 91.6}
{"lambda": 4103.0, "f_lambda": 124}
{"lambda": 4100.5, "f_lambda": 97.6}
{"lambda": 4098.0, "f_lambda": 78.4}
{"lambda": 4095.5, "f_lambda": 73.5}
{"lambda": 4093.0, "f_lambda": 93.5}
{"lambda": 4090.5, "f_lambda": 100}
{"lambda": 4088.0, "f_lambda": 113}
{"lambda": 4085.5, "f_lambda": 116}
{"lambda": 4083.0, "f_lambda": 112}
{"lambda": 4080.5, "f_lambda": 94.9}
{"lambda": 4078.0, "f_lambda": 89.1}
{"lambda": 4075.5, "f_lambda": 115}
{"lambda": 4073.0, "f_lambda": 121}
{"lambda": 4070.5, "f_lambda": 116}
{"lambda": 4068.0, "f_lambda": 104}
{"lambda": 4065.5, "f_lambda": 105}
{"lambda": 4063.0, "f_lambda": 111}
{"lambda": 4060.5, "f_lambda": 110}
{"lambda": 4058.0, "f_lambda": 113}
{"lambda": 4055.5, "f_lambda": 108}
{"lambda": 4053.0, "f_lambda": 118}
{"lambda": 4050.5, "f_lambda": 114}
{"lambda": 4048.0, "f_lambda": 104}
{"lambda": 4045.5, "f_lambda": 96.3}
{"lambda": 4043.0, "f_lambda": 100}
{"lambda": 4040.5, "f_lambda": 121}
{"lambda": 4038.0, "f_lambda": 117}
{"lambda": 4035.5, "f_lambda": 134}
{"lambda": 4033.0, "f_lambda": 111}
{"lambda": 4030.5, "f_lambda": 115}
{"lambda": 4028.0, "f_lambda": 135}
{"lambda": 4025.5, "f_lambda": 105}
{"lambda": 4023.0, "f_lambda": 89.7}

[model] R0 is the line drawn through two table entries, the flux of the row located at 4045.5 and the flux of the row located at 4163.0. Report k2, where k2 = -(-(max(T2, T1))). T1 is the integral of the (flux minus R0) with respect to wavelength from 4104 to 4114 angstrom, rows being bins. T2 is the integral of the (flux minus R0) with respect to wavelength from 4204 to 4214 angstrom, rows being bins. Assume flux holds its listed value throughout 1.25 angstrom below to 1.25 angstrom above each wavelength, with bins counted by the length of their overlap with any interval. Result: -53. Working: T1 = -53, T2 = -127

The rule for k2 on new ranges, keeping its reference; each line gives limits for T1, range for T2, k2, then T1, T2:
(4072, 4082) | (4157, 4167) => 35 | 35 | -3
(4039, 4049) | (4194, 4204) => 96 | 96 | -161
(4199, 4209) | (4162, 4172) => -62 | -127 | -62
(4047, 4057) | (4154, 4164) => 139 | 139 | -58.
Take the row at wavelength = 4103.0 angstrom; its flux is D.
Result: 124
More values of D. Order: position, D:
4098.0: 78.4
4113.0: 114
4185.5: 104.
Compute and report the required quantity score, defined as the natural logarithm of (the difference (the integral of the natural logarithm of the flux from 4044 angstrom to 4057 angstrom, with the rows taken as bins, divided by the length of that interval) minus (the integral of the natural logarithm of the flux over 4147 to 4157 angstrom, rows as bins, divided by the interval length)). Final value -2.01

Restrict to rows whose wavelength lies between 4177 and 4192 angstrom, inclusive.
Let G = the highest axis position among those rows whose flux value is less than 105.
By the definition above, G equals 4185.5 angstrom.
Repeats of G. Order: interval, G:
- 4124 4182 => 4178.0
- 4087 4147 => 4135.5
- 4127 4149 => 4148.0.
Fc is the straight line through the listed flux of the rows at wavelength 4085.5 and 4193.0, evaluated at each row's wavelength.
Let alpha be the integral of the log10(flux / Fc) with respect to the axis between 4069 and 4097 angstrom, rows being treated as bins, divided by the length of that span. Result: -0.05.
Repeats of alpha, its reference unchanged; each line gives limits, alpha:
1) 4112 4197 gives -0.01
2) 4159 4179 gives 0.00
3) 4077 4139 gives -0.05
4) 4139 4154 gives -0.03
